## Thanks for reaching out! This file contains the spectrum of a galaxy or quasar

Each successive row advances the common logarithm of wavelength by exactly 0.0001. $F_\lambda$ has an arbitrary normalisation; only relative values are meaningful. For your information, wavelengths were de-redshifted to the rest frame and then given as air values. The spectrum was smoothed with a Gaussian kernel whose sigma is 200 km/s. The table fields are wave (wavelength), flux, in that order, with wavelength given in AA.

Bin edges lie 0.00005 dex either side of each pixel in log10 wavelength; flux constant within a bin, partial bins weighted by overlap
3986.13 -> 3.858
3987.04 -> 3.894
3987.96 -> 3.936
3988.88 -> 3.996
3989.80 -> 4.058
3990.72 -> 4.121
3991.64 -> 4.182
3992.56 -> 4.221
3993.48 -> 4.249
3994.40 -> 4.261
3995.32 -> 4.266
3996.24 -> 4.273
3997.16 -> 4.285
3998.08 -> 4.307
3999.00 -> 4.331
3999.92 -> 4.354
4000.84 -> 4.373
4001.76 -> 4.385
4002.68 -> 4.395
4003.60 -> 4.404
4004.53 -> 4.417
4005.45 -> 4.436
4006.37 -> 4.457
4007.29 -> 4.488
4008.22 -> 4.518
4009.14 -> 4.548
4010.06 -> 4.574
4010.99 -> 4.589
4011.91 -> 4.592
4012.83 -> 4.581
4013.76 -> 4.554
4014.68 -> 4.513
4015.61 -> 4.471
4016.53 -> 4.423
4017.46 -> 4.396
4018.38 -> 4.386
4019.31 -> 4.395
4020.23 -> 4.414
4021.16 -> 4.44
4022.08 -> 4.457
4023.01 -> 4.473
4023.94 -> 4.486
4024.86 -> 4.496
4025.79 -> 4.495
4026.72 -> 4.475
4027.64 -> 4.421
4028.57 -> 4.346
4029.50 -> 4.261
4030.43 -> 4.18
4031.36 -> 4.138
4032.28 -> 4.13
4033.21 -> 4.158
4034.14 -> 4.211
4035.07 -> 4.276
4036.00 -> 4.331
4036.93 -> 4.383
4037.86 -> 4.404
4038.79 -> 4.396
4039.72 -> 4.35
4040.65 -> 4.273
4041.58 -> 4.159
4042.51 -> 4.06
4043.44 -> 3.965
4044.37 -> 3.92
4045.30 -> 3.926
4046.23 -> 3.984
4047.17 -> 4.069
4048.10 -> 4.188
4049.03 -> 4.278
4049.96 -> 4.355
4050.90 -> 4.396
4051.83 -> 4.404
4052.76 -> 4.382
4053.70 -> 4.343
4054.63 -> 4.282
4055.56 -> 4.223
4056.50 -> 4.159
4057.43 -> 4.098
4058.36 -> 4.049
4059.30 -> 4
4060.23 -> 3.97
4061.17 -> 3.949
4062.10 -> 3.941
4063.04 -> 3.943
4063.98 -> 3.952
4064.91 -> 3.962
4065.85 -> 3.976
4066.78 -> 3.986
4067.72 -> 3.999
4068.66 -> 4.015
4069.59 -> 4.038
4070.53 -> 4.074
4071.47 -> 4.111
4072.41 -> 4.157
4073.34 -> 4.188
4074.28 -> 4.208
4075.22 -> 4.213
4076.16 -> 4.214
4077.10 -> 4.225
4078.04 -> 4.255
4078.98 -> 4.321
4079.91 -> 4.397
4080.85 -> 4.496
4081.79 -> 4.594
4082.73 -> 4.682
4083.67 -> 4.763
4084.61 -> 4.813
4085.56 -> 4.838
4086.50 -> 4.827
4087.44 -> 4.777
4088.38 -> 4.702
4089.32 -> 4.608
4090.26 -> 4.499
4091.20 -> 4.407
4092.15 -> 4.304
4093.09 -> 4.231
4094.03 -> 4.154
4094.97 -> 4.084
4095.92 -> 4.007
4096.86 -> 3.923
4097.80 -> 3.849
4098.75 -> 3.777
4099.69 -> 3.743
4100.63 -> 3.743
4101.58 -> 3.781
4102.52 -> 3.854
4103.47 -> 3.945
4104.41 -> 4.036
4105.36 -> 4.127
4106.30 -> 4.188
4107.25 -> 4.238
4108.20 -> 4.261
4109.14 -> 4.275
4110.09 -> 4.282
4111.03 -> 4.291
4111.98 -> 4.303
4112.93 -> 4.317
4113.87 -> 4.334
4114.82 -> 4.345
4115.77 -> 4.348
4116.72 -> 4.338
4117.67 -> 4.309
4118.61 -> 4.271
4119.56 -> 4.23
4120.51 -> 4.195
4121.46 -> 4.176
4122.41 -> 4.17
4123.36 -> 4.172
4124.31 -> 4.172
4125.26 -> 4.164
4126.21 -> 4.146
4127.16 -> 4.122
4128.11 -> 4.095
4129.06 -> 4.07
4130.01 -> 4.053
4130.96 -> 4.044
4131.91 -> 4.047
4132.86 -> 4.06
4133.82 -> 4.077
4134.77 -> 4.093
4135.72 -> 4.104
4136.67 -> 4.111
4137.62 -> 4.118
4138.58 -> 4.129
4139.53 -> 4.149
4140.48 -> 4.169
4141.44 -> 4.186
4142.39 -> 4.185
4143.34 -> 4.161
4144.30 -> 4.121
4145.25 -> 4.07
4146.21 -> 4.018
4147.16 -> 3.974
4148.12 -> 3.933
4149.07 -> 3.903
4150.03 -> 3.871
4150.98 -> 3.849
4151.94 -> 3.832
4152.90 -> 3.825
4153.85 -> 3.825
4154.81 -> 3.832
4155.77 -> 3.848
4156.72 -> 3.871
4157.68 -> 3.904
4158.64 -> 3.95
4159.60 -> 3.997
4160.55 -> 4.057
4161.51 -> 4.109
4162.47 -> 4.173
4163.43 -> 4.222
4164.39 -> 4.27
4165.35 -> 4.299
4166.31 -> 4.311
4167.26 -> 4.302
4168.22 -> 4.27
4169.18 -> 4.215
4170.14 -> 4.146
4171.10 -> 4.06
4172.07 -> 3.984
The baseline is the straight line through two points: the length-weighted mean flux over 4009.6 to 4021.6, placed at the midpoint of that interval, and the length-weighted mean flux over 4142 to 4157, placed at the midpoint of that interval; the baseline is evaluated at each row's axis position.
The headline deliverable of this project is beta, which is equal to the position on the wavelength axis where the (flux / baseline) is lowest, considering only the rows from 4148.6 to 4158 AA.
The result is 4152.90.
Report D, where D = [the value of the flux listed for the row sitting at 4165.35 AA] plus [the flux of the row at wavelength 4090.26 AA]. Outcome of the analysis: 8.80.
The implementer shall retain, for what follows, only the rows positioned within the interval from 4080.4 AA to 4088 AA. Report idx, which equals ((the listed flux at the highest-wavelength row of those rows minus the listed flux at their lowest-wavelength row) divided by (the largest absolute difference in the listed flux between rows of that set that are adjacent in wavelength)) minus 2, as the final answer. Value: 0.9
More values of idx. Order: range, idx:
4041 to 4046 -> -4.4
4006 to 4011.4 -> 2.3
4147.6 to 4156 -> -4.7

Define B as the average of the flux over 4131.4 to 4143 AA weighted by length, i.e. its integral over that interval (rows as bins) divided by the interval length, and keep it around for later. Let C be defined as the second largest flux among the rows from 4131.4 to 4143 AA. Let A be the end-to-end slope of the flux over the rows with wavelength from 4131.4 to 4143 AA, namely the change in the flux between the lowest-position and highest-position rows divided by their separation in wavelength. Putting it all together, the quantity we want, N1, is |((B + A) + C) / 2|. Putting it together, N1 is 4.16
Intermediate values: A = 0.013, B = 4.12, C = 4.185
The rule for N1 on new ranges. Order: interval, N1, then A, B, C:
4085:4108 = 4.50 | -0.028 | 4.19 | 4.827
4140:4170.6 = 4.18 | -0.001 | 4.05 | 4.302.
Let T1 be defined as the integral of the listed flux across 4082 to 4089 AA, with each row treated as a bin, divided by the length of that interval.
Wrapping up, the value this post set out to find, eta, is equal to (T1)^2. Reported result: 22.6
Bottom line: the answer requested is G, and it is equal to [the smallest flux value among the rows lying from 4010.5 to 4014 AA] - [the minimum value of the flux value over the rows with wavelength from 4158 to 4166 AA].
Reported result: 0.60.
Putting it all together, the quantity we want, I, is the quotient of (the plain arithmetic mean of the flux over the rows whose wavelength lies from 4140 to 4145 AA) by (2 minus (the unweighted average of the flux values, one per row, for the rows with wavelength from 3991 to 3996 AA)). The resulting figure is -1.86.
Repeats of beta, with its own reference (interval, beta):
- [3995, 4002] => 3995.32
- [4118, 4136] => 4130.96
